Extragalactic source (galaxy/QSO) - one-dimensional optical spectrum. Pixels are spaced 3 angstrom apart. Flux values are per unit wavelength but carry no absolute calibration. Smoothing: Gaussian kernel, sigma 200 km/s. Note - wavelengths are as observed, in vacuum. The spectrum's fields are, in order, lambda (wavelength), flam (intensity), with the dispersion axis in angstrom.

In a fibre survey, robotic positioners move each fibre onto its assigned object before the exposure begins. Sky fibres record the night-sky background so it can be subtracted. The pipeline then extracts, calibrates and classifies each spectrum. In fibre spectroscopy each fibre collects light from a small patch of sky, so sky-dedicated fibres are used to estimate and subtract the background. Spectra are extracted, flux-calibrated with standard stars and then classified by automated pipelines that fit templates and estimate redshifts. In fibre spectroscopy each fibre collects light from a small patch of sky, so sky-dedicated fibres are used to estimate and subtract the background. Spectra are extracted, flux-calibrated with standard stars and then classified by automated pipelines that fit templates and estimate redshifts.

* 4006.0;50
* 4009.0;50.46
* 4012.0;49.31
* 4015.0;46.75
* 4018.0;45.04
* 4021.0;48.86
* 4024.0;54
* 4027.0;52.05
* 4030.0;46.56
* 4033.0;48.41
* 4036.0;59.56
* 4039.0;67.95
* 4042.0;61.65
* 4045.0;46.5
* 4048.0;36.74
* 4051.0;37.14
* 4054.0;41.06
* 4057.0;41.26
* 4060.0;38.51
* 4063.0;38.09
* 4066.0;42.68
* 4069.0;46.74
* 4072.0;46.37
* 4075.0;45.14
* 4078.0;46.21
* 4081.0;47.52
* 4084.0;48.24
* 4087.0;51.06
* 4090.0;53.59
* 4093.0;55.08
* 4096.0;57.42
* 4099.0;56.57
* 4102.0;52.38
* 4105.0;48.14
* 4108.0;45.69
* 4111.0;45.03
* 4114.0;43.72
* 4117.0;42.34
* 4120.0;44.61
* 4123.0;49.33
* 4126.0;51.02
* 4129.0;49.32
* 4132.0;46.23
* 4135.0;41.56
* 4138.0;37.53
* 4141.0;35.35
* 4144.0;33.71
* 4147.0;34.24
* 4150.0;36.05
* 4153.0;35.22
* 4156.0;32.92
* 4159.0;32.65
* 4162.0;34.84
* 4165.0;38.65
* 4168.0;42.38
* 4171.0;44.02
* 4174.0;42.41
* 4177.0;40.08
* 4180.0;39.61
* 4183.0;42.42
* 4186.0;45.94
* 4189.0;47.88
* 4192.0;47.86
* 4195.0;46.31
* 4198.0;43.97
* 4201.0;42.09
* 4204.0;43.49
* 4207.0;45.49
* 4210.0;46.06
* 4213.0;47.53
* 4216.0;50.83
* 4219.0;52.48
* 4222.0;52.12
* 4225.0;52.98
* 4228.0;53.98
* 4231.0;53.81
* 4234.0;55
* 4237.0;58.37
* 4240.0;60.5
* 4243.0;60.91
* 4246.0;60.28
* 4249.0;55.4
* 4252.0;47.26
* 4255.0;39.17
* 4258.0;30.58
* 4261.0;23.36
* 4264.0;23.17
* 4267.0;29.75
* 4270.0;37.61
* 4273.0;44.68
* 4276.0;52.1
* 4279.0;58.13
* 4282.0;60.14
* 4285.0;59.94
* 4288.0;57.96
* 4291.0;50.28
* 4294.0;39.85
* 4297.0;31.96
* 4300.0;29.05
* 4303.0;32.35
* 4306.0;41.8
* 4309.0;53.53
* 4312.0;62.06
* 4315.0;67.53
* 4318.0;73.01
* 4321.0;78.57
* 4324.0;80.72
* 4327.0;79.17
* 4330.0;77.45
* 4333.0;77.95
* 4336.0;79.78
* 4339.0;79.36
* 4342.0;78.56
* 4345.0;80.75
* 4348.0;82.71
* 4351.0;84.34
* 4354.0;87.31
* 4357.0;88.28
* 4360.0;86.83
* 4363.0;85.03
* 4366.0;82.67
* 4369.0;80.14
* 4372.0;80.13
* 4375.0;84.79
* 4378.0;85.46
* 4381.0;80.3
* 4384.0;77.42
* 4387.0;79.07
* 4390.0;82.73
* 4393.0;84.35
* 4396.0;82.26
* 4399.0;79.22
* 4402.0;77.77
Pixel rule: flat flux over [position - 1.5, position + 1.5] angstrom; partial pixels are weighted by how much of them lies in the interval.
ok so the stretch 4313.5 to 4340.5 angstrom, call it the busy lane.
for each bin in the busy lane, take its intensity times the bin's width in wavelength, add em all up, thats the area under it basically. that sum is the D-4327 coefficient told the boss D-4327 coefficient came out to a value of 2081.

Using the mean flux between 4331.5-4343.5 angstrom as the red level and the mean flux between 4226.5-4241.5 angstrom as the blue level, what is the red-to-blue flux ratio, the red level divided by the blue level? 1.4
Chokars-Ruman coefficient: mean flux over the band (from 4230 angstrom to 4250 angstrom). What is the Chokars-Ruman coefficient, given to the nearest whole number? 58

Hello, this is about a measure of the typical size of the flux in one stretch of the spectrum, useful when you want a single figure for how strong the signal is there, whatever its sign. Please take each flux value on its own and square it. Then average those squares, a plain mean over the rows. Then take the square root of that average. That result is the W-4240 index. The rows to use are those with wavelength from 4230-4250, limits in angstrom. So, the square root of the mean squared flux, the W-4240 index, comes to 58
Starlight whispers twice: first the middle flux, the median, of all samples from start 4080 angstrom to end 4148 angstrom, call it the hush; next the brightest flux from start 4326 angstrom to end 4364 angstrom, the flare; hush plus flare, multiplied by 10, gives 1358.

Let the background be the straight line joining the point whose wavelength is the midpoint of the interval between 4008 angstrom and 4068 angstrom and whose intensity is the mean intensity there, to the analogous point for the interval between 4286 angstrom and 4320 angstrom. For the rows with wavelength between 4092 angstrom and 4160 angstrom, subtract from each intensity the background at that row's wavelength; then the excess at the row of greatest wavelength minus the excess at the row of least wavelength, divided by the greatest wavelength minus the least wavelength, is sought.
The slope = -0.35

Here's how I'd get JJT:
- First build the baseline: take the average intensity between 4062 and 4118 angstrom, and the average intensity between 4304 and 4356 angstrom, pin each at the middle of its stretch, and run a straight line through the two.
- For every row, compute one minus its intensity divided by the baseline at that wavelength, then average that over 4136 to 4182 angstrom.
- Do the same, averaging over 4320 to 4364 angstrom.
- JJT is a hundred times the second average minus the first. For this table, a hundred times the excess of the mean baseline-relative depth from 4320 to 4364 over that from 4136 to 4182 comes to -41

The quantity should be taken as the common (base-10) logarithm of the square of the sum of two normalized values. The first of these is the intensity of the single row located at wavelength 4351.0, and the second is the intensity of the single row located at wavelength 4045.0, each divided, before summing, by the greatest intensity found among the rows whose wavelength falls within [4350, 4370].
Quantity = 0.34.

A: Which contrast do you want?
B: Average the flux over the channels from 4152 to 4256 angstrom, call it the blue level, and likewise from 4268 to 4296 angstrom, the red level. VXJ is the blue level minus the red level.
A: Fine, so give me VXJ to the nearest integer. -4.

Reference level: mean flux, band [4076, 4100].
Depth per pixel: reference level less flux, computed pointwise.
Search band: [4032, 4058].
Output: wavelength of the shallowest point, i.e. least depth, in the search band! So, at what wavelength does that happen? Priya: 4039.0 angstrom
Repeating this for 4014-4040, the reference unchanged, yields 4039.0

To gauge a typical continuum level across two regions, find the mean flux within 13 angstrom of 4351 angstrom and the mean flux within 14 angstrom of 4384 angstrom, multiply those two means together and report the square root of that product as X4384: 83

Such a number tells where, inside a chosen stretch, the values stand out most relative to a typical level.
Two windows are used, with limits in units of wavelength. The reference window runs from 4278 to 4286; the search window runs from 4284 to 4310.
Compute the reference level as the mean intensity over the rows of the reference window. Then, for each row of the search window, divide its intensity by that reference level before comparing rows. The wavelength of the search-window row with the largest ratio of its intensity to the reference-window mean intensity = 4285.0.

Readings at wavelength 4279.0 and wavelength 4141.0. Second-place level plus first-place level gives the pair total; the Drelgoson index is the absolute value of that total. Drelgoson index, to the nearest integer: 93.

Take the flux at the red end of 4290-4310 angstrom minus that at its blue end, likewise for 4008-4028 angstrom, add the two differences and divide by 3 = 2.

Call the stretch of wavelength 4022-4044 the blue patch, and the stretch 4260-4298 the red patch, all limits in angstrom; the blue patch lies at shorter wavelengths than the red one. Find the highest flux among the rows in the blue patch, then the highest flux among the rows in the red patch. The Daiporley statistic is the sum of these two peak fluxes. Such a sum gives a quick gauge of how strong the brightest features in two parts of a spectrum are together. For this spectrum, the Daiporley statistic 128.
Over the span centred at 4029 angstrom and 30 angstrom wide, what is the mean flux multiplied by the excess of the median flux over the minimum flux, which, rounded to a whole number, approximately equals 287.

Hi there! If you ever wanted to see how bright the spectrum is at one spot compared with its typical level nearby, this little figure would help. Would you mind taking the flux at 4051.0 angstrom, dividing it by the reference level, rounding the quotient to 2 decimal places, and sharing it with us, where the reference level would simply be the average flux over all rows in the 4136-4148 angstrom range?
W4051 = 1.05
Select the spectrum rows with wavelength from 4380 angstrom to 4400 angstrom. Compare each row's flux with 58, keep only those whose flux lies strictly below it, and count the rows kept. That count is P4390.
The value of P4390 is 0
